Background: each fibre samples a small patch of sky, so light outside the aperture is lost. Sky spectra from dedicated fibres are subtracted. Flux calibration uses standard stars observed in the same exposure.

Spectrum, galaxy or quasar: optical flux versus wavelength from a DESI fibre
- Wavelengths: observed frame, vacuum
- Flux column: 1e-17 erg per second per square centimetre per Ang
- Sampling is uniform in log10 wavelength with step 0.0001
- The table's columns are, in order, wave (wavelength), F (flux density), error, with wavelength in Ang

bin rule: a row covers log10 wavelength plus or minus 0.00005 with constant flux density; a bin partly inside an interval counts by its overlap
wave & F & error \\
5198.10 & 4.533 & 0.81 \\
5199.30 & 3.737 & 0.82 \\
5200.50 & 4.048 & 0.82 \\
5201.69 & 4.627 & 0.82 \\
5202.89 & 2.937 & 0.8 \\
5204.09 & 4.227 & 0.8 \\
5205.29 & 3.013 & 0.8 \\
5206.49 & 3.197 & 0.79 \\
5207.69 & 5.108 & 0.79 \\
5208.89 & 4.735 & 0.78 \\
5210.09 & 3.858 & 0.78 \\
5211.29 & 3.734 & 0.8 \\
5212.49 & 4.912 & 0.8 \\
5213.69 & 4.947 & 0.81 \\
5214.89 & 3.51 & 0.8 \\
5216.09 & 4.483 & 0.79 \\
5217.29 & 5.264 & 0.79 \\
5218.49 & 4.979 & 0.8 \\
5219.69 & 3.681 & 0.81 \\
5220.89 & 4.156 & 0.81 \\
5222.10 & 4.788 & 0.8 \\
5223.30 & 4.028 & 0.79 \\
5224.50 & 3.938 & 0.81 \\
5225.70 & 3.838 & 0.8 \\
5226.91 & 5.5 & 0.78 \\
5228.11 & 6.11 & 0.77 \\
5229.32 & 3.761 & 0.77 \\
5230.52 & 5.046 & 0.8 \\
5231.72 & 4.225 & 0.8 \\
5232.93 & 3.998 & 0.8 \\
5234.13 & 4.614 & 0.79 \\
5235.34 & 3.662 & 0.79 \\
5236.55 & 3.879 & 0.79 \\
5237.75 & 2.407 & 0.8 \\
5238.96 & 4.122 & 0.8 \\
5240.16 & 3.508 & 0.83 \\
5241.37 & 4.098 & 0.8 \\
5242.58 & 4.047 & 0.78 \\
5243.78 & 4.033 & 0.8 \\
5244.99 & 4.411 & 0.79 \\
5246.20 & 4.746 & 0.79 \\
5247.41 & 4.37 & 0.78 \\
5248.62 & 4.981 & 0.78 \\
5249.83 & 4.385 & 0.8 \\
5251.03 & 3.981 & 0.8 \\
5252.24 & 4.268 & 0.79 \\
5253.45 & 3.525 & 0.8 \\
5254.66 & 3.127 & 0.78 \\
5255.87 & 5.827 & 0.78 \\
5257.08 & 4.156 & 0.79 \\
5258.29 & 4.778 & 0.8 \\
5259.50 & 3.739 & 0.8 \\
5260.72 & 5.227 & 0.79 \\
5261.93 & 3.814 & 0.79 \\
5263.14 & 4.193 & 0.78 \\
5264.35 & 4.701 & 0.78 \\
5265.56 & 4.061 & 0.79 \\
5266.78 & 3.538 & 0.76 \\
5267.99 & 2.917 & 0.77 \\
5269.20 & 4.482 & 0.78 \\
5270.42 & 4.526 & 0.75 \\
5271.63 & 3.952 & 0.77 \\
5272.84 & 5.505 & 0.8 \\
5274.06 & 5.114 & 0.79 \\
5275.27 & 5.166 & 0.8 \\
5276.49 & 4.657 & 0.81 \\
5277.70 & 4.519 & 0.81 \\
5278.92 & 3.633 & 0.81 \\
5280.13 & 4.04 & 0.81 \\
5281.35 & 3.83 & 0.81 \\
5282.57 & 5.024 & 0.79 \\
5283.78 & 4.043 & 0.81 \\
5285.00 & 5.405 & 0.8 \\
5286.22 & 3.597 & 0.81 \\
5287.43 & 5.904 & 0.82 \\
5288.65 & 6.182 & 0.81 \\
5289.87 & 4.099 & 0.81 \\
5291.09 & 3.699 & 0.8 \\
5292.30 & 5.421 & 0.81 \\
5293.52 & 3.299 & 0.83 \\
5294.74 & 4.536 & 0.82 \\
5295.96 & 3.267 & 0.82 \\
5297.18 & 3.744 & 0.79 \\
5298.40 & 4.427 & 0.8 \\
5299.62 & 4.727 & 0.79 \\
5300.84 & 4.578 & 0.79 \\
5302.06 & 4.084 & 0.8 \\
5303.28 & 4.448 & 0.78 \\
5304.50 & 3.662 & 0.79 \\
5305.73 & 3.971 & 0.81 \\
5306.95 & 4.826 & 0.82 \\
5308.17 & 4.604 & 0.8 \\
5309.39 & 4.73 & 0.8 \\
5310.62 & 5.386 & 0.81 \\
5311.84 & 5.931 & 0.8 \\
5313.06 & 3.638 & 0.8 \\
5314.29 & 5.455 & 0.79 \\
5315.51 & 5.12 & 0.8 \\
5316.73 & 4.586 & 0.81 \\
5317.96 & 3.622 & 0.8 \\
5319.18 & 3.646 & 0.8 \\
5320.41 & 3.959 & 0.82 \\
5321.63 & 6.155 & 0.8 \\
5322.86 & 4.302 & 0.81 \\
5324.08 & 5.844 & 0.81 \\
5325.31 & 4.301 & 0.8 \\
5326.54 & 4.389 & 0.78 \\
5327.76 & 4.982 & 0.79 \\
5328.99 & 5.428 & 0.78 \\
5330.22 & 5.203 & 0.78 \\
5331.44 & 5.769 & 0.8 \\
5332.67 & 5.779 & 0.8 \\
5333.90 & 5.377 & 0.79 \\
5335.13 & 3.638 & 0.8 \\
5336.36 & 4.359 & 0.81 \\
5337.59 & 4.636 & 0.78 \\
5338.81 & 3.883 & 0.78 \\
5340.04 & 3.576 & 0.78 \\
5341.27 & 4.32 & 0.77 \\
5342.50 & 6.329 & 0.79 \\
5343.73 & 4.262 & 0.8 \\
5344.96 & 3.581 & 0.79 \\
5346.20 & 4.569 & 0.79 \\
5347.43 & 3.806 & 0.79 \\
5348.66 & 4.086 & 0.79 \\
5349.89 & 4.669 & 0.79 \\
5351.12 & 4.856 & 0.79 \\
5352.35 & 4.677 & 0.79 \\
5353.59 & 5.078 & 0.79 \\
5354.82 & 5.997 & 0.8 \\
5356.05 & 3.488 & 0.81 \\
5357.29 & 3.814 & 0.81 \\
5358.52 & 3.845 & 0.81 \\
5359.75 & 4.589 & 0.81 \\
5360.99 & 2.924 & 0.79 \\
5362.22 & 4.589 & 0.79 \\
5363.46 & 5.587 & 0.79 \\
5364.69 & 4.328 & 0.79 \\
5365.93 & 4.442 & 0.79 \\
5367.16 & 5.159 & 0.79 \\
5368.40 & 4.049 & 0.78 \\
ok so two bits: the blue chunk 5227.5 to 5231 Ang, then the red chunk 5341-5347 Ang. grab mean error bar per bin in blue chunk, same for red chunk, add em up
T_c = 1.568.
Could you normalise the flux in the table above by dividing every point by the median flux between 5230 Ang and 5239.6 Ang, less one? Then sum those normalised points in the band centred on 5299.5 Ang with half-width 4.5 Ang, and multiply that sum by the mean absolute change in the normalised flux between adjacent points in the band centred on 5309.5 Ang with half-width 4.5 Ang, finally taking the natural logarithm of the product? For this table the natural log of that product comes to -3.2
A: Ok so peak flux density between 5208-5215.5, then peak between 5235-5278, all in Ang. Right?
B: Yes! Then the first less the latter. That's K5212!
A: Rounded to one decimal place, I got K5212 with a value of -0.9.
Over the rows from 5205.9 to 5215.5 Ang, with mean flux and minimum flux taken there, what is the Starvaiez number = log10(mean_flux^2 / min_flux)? 0.752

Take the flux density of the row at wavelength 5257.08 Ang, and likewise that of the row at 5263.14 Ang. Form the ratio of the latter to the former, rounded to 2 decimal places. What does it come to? 1.01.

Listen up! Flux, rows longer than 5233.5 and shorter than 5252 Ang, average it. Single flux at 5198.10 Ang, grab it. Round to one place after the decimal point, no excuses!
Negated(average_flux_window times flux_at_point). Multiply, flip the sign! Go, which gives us -18.5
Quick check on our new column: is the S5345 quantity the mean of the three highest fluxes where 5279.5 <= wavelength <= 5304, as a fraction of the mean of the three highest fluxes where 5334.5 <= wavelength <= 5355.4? 1.01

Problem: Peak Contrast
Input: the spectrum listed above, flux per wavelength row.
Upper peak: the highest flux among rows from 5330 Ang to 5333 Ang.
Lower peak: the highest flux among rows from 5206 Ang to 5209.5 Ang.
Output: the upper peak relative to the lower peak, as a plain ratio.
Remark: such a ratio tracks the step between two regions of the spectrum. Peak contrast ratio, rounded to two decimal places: 1.13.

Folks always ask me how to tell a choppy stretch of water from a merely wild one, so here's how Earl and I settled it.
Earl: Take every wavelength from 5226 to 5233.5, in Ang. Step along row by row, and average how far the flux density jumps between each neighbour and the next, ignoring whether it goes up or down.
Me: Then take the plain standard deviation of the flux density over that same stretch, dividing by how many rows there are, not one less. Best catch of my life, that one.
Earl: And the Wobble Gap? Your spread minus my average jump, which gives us -0.21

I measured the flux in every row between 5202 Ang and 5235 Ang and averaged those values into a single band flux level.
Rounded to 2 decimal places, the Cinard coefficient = 4.32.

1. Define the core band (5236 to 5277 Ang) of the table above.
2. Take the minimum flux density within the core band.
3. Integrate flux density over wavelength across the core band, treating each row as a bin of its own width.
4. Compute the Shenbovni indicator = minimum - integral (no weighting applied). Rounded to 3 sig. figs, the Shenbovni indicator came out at -172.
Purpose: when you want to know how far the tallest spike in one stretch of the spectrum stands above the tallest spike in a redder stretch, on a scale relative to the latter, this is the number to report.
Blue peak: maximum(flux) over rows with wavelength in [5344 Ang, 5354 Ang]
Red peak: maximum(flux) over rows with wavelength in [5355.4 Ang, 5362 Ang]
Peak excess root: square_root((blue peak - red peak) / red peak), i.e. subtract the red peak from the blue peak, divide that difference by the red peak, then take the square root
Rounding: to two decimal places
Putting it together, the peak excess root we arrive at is 0.33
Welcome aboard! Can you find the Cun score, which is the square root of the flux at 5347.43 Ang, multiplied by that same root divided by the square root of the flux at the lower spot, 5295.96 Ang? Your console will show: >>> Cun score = 2.1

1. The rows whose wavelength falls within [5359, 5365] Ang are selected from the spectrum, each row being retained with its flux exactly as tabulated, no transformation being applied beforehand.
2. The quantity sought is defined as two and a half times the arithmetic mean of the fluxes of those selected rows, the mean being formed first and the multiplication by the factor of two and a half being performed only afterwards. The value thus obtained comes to 11.0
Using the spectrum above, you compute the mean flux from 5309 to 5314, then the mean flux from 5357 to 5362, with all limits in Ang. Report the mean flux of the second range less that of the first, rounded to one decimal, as -1.1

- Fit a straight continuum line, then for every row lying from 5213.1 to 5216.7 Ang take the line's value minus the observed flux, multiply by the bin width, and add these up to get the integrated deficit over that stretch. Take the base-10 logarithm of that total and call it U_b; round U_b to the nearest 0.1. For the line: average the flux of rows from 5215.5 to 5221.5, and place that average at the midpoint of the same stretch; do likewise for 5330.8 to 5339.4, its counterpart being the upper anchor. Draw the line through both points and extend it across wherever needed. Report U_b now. -0.2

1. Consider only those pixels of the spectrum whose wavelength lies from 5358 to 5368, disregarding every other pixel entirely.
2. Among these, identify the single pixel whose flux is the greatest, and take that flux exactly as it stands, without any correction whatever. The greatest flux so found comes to 5.587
